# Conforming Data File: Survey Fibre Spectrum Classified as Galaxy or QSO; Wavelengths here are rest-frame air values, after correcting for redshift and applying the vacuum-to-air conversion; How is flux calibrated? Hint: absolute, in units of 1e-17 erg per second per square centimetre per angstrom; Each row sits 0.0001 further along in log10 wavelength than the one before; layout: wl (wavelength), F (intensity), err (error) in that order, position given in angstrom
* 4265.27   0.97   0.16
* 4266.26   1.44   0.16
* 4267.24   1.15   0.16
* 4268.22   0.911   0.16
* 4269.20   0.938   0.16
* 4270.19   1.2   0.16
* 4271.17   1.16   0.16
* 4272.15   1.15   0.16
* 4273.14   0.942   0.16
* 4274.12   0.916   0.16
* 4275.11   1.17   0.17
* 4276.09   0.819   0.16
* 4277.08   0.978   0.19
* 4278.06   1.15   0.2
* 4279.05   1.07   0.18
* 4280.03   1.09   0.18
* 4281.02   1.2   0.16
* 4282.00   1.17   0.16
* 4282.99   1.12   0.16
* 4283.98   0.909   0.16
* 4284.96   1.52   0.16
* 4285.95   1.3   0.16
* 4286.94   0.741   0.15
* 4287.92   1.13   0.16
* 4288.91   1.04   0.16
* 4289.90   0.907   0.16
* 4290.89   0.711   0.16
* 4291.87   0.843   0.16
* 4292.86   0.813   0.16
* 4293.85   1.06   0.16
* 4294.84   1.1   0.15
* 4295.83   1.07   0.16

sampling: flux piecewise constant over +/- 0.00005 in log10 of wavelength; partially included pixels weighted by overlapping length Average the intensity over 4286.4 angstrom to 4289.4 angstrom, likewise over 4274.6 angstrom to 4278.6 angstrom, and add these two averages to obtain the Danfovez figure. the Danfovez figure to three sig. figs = 2.00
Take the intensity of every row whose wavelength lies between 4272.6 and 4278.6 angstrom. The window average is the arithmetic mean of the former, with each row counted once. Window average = 1.00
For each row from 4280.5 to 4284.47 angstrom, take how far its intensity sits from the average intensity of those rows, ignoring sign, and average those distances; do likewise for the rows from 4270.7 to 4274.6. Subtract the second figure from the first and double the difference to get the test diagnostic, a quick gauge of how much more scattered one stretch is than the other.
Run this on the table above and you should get -0.035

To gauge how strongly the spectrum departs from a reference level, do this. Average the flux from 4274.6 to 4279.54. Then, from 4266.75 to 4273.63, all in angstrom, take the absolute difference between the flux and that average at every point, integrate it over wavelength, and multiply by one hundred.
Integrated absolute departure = 82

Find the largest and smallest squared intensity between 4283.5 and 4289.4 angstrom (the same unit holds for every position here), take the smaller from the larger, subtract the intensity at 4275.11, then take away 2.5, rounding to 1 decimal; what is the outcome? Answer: -1.9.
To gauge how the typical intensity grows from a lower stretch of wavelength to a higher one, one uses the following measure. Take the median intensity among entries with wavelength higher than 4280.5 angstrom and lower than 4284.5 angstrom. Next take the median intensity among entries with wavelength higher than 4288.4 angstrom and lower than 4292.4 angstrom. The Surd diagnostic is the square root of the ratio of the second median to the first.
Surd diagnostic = 0.87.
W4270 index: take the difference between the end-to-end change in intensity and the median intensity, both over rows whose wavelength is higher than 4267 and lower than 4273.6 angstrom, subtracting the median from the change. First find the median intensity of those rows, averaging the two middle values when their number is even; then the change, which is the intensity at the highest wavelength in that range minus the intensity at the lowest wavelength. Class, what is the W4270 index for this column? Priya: -1.4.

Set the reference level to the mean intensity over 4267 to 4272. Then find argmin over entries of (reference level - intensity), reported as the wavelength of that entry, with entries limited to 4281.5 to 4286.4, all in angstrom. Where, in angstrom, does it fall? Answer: 4284.96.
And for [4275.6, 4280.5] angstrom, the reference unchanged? 4278.06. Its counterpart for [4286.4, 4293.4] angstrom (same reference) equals 4287.92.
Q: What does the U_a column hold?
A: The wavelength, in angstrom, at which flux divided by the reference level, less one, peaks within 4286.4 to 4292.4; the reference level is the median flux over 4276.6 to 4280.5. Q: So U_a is 4287.92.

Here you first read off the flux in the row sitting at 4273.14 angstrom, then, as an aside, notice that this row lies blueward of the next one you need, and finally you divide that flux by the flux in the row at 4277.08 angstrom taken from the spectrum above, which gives 1.0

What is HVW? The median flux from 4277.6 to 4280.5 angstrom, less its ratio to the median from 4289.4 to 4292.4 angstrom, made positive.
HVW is 0.20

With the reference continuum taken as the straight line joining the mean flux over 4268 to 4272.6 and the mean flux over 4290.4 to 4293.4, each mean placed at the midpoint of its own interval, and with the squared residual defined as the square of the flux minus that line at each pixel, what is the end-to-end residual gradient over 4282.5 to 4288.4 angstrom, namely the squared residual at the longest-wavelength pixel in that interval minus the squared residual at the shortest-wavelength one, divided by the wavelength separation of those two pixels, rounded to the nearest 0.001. 0.008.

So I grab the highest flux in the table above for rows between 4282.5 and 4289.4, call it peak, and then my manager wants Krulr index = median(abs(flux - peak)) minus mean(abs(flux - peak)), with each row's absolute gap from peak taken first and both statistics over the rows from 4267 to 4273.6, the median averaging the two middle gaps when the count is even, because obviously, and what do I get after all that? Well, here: -0.09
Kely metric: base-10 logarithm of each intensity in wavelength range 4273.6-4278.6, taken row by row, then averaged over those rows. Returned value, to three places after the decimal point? -0.001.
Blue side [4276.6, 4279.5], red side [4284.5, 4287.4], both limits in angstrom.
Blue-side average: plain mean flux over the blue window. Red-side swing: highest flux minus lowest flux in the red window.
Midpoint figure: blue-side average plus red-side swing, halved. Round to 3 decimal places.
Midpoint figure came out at 0.923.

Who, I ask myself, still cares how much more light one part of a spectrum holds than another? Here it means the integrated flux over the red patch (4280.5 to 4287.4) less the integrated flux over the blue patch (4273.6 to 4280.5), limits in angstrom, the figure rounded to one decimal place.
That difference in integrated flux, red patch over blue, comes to 0.8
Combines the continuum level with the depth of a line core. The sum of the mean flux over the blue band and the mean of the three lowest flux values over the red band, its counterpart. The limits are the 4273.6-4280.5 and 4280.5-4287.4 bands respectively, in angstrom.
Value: 1.95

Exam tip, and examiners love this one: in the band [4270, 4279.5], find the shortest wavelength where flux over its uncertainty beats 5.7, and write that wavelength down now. 4270.19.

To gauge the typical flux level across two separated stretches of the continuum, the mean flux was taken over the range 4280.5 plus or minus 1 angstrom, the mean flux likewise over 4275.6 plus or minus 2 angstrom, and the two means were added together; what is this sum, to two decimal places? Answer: 2.12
